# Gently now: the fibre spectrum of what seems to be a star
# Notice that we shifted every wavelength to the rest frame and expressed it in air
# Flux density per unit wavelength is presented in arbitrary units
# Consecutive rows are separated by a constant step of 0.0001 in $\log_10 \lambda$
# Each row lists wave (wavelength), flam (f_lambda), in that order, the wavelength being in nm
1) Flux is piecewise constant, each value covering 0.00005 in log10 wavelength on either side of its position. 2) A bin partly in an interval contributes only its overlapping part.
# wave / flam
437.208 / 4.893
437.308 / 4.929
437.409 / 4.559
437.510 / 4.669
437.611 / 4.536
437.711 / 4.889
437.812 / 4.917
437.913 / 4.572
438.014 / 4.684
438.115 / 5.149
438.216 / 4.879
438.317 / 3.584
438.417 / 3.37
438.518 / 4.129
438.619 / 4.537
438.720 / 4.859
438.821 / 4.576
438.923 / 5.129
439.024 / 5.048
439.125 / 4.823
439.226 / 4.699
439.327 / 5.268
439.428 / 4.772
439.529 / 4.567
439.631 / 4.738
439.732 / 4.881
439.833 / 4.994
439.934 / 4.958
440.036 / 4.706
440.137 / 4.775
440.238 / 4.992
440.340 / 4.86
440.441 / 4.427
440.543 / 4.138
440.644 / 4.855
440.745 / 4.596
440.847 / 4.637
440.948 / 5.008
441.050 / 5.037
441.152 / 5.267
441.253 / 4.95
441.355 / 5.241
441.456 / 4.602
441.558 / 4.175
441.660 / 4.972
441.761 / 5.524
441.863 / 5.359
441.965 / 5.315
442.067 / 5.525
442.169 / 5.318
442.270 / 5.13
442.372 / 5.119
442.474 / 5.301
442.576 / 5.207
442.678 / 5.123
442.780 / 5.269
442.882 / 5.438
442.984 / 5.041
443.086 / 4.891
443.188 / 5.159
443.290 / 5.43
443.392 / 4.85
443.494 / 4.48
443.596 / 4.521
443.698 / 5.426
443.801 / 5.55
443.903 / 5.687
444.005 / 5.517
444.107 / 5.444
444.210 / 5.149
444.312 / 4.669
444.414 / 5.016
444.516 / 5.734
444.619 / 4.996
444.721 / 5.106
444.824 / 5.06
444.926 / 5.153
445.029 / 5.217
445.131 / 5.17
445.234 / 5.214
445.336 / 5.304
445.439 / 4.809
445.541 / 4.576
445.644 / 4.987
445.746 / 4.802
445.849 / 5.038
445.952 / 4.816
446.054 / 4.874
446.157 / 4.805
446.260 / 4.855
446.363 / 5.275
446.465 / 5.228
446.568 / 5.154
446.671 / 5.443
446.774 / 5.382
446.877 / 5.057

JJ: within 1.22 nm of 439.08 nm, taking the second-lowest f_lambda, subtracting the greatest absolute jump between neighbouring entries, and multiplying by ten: 22.9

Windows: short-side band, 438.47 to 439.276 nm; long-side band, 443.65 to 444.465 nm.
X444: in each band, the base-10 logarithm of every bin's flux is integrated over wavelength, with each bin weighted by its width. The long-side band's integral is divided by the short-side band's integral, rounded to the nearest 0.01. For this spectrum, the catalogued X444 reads 1.09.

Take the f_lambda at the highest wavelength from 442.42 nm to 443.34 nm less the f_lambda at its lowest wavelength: 0.13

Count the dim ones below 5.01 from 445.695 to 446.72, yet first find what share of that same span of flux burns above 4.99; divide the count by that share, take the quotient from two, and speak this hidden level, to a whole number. -8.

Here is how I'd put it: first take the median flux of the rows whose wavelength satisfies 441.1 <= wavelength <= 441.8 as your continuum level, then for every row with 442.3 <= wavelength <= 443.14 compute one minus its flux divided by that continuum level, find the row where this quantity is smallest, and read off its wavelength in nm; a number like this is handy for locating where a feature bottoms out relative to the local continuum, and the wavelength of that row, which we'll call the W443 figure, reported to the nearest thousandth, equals 442.882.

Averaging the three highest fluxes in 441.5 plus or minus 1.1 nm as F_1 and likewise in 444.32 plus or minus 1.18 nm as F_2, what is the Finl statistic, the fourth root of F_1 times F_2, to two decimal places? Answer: 2.36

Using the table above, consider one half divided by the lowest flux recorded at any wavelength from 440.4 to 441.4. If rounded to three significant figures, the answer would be 0.121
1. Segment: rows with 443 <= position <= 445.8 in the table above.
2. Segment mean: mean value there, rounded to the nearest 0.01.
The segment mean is 5.11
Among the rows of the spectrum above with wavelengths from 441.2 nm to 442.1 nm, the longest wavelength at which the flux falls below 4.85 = 441.558 nm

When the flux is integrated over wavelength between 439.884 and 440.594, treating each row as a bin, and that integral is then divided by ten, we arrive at 0.33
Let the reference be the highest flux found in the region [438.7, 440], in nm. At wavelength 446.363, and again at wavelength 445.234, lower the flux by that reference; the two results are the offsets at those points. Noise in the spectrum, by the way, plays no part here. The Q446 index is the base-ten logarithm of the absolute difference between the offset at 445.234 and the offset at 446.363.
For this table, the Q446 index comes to -1.21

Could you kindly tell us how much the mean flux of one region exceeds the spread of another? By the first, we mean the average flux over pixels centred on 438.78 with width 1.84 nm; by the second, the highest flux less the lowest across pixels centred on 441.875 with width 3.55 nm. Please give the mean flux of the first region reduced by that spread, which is 3.2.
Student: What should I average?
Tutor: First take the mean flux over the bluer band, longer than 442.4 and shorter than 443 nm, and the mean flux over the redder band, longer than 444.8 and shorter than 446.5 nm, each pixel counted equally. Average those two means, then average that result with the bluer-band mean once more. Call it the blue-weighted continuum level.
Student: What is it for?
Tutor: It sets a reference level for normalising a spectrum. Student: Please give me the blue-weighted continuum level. 5.18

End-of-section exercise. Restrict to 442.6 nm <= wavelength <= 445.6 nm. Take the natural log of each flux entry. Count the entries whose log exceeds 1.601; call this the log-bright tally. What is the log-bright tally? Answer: 22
